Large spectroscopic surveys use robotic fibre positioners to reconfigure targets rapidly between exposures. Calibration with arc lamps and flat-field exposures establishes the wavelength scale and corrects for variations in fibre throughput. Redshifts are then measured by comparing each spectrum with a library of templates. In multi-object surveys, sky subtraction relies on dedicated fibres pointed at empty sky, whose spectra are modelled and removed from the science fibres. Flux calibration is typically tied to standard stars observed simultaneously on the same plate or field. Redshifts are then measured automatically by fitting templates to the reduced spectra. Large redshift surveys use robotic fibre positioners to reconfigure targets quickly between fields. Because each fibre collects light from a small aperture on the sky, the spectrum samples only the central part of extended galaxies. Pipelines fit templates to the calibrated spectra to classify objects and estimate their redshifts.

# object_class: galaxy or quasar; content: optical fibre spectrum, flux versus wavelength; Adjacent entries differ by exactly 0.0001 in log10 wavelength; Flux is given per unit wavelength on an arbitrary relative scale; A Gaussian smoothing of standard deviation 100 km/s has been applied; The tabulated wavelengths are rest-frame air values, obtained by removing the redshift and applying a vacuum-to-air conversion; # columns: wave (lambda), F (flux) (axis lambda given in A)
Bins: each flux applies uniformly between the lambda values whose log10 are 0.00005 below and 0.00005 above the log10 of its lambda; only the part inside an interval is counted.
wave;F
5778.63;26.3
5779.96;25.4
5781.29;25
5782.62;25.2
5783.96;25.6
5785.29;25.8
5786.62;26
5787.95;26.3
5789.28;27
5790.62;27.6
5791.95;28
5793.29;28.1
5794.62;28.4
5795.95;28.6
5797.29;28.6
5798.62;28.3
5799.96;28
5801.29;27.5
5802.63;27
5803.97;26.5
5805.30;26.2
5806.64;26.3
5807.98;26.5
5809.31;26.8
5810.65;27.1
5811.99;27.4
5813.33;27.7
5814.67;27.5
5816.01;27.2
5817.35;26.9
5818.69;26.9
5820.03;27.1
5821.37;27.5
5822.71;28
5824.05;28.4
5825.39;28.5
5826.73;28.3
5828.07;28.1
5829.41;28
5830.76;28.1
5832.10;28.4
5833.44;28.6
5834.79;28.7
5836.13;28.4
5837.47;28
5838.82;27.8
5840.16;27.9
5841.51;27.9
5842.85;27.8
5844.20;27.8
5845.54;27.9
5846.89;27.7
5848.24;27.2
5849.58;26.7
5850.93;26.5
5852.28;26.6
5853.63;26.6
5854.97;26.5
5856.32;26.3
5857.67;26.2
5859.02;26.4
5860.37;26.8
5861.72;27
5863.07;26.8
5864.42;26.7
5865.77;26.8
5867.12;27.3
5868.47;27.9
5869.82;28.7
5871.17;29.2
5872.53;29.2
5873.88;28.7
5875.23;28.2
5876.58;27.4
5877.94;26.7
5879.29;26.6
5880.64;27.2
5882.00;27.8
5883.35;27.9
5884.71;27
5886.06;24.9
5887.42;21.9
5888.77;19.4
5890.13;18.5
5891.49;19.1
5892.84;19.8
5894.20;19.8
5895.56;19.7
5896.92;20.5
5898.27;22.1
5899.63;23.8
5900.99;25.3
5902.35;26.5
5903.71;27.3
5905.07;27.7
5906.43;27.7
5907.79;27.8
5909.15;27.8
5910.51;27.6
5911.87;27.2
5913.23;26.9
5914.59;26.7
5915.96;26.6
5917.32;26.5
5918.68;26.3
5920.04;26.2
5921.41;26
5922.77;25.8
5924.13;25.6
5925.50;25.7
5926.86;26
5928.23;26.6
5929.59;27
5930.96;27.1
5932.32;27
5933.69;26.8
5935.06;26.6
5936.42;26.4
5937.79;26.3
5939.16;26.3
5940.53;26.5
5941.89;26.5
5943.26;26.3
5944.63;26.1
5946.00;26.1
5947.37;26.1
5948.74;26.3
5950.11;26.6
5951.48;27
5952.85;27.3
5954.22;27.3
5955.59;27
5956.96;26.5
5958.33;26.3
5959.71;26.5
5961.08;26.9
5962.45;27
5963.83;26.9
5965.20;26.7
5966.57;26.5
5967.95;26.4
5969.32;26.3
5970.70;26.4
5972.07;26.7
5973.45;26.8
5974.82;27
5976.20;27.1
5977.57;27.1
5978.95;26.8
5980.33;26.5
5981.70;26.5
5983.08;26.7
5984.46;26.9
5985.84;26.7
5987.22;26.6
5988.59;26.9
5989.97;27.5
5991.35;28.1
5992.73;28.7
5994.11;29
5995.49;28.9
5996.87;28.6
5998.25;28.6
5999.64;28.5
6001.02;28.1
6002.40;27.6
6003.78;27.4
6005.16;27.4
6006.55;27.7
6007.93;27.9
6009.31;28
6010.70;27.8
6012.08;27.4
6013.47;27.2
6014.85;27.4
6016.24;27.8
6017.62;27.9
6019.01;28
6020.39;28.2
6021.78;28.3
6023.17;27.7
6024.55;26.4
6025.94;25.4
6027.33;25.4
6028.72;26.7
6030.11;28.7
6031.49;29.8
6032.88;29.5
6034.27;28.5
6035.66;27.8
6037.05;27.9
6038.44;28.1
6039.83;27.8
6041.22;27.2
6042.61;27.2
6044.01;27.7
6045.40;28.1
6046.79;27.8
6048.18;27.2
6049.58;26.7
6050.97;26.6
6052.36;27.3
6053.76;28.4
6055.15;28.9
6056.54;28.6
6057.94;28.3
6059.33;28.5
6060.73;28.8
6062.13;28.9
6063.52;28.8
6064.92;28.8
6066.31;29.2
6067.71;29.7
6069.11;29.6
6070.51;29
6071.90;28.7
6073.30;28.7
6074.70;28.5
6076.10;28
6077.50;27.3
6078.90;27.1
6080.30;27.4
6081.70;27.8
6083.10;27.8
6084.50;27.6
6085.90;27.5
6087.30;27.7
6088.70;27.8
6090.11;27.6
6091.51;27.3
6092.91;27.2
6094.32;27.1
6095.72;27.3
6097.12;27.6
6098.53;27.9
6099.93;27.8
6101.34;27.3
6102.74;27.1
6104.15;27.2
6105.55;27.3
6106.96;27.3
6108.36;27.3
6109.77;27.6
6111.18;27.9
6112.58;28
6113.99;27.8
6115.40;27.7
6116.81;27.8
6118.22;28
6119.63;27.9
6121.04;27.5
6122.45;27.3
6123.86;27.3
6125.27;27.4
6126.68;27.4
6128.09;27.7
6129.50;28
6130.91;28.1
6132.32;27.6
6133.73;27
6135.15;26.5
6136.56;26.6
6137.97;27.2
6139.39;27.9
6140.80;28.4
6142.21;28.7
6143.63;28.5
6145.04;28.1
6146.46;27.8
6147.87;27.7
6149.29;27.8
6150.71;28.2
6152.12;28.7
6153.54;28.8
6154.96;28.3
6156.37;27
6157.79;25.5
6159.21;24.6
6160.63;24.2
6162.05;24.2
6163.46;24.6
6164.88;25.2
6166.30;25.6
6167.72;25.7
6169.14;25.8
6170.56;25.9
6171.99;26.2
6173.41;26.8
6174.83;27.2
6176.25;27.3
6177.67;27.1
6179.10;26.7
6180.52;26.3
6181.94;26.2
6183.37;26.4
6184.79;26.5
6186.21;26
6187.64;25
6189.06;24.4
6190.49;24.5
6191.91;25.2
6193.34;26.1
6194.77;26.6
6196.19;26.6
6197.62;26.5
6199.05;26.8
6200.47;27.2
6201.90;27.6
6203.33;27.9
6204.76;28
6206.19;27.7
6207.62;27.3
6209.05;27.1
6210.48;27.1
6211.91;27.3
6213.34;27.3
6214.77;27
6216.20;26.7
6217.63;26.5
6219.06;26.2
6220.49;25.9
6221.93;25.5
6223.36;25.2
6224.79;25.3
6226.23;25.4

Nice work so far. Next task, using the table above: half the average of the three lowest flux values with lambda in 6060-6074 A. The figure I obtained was 14.4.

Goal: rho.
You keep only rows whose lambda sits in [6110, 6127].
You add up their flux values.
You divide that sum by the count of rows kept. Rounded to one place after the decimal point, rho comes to 27.7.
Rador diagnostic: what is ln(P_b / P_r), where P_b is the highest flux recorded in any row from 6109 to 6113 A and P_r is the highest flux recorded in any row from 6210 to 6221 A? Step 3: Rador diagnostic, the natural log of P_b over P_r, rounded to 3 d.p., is 0.025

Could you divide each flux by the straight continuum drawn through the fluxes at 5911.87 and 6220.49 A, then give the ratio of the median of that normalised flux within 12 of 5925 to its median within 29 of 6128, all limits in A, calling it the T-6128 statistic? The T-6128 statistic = 0.927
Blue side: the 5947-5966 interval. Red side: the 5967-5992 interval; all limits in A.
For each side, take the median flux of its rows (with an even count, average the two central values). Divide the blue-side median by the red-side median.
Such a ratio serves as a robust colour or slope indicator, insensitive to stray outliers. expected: 1.00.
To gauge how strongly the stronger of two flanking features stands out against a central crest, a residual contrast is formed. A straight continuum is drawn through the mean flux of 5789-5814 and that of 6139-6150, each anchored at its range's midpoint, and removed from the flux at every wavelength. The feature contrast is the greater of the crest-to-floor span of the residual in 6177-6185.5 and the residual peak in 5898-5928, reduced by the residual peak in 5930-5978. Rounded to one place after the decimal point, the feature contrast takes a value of 1.4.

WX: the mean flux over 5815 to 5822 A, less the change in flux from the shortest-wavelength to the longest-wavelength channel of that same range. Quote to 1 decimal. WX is 26.8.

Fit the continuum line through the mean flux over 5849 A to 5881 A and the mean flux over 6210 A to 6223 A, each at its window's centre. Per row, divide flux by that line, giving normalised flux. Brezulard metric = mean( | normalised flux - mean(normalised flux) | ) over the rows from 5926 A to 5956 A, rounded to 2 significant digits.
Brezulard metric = 0.013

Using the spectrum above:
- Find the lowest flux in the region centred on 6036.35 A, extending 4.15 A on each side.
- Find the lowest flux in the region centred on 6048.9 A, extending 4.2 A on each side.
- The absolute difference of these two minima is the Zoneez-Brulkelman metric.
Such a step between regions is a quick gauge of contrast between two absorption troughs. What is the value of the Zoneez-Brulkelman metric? 1.2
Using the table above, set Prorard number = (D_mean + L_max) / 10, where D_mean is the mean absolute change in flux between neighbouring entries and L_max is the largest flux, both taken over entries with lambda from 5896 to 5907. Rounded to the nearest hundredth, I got 2.87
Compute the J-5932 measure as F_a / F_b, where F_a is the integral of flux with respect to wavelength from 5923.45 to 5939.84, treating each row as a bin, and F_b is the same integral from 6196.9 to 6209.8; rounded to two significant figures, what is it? 1.2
